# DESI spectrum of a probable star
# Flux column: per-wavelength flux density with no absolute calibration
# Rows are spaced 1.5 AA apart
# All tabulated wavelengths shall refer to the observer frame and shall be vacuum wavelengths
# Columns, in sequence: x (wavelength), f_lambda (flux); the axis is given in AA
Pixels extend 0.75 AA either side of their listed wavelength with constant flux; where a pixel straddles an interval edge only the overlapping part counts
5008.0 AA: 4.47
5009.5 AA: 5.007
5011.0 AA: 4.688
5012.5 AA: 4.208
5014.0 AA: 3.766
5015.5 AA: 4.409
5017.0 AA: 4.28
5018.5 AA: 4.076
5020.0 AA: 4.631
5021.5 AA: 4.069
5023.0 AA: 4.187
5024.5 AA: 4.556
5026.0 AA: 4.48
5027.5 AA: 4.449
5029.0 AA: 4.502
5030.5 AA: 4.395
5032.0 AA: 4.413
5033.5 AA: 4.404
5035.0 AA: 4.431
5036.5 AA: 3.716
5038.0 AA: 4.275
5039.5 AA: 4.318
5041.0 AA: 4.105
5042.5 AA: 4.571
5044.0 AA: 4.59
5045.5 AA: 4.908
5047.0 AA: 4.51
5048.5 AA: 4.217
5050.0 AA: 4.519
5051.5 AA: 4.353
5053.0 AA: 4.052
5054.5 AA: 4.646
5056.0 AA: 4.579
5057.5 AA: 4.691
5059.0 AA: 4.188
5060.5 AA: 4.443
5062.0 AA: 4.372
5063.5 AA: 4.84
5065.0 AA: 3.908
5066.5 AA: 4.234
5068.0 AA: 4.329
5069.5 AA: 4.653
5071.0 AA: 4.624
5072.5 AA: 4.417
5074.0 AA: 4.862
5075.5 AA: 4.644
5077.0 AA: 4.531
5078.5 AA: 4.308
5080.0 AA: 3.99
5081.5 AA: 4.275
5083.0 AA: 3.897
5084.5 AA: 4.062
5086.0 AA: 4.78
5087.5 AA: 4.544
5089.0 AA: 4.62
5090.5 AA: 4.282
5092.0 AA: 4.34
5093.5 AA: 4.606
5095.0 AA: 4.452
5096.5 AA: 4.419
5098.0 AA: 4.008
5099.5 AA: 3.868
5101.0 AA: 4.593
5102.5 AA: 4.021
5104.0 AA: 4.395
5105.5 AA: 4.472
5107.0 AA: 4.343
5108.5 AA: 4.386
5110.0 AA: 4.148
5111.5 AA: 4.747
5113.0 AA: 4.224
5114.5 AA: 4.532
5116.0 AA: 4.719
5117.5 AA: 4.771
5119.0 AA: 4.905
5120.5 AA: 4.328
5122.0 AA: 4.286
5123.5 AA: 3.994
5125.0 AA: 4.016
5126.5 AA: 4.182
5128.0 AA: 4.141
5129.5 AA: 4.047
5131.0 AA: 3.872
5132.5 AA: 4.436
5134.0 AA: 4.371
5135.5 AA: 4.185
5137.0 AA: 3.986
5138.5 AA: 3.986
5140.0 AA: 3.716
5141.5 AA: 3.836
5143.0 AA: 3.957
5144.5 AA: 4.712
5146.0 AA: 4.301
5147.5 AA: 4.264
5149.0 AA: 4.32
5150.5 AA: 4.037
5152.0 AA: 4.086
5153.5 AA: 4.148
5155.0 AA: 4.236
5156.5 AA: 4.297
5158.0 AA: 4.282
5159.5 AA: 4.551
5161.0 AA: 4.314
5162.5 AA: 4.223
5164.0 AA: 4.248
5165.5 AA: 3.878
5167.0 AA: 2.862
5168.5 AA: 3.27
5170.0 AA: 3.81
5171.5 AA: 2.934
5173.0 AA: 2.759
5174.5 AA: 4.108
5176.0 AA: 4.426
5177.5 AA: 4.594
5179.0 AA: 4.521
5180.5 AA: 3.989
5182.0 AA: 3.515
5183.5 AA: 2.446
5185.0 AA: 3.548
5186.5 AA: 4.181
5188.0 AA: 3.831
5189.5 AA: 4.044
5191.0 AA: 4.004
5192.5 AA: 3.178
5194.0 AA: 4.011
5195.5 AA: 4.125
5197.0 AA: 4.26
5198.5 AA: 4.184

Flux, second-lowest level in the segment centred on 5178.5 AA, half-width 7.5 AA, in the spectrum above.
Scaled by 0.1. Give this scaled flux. 0.276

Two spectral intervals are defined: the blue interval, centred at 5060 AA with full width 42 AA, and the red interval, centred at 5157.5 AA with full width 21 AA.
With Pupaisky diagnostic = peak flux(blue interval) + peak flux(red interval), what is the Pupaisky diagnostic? 9.5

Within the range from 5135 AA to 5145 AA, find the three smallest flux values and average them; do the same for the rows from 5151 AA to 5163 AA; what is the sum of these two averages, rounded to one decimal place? 8.0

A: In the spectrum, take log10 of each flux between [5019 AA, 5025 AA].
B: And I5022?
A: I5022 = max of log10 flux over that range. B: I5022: 0.666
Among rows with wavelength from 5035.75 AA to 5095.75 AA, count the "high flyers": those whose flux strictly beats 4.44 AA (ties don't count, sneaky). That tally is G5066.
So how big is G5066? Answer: 20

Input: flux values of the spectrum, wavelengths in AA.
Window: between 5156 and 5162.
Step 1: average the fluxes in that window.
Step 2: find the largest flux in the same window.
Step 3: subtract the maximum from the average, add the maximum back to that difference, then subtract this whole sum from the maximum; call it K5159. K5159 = 0.19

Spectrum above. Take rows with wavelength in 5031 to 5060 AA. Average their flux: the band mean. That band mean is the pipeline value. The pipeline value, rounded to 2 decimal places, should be 4.39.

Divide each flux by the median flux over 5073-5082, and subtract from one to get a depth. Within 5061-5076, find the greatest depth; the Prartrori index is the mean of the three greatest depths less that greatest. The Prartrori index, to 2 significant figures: -0.056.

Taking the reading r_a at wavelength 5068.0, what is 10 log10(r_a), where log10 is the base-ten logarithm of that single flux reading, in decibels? 6.36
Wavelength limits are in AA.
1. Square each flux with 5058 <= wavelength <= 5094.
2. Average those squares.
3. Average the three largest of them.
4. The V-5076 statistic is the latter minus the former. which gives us 3.8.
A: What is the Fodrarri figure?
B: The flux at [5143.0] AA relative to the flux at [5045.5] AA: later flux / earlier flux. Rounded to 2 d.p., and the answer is 0.81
